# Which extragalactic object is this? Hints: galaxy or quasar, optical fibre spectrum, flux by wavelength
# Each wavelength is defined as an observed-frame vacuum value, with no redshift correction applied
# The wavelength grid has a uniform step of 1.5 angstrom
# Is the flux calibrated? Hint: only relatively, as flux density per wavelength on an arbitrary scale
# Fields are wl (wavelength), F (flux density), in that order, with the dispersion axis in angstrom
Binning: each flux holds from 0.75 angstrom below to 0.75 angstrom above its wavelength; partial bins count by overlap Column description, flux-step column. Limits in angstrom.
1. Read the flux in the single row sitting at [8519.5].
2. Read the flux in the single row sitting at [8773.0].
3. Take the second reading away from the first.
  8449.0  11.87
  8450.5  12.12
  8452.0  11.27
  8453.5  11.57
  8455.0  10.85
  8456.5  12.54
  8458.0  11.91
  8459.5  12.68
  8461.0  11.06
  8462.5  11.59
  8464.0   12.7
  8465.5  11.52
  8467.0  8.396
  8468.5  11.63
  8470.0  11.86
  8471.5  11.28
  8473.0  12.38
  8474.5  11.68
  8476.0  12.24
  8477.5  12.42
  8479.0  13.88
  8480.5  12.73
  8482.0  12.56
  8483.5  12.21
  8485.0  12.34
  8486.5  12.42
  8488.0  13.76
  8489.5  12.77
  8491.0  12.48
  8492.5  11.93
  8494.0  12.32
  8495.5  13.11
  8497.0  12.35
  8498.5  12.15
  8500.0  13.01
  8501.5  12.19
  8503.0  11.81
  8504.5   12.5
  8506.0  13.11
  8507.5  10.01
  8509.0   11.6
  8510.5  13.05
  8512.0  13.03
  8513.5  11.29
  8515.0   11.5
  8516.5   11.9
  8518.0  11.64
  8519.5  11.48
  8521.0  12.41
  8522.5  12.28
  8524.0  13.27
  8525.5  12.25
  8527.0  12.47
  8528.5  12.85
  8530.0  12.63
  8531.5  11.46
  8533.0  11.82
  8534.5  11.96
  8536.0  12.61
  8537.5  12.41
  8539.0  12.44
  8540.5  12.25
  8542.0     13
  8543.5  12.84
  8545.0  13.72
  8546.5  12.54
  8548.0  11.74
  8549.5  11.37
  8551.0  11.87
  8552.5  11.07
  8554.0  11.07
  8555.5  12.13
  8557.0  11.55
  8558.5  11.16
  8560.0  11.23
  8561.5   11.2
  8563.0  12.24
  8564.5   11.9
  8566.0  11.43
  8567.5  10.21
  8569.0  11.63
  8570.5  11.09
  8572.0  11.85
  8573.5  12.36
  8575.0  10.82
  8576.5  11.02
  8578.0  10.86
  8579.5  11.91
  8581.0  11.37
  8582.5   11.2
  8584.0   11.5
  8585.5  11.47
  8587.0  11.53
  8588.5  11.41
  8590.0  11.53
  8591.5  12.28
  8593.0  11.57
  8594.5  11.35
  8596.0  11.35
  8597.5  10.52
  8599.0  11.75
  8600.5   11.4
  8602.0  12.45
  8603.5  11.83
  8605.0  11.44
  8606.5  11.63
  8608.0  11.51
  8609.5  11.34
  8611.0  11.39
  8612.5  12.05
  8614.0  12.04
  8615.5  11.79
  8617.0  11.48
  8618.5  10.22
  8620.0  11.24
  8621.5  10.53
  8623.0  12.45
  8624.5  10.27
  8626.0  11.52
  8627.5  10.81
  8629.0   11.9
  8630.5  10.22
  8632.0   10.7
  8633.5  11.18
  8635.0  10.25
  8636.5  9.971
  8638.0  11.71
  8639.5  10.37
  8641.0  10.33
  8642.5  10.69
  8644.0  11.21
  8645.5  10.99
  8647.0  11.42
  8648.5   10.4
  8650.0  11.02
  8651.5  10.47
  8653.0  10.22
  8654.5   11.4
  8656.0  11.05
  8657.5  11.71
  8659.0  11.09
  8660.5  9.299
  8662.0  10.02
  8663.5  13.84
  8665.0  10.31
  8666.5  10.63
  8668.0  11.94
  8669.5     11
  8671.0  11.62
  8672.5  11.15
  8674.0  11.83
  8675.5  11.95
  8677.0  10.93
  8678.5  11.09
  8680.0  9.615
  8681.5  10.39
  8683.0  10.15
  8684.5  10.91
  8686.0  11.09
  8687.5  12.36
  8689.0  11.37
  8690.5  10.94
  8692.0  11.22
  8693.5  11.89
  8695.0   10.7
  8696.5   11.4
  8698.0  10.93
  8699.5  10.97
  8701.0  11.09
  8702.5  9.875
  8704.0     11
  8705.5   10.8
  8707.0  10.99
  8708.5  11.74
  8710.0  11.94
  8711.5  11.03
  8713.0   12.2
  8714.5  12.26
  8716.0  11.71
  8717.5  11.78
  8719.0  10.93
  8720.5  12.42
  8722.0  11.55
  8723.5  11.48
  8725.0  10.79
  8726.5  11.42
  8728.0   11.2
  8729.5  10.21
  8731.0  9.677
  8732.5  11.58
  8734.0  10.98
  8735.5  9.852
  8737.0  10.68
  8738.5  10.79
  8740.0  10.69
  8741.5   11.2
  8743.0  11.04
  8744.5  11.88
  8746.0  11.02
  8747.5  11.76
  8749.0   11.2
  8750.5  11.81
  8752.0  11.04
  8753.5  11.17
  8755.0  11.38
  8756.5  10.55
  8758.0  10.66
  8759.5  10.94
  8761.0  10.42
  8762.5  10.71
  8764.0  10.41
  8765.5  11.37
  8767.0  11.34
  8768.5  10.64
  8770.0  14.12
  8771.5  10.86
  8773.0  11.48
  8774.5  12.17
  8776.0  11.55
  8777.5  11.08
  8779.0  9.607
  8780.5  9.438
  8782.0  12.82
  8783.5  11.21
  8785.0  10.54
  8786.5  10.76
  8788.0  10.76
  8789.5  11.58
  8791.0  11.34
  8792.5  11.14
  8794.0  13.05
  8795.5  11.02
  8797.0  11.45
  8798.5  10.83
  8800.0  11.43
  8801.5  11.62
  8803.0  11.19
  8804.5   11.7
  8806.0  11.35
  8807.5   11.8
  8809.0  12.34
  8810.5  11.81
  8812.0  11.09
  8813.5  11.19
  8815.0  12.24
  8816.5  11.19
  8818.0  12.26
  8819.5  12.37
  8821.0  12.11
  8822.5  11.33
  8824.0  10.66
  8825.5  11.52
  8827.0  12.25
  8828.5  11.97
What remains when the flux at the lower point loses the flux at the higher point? 0.0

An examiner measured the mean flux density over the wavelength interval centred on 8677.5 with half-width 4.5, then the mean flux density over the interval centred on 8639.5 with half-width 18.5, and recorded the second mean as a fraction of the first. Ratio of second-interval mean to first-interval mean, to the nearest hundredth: 0.99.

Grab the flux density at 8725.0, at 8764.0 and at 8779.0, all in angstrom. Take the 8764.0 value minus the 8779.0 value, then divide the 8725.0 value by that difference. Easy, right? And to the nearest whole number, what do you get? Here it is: 13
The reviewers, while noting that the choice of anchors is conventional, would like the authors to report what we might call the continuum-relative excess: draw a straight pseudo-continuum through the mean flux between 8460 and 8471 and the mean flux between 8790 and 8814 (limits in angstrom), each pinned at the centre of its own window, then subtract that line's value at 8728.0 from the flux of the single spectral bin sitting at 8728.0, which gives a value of -0.3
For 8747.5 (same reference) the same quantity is 0.3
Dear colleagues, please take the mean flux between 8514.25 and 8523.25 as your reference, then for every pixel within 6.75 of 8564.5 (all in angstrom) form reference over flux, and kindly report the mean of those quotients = 1.05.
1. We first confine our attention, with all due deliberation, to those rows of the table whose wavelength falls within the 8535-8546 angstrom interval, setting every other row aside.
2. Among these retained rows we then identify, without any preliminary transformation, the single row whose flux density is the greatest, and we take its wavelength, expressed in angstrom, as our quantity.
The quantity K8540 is 8545.0 angstrom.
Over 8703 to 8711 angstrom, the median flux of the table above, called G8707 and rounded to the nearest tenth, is 11.0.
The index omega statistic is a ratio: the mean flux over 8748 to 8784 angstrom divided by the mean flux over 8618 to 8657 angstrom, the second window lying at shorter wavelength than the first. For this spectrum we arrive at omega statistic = 1.03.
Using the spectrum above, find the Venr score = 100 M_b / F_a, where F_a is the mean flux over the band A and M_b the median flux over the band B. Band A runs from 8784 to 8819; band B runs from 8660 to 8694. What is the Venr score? 97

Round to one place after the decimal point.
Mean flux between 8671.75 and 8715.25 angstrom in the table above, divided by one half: 22.3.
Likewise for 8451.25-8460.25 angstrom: 23.6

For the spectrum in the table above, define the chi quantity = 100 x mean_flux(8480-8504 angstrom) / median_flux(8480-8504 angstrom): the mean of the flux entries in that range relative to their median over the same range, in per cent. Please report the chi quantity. 101.0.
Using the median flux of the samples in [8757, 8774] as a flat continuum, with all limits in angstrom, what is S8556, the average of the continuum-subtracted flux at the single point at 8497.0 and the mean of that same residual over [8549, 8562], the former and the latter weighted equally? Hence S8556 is 1.0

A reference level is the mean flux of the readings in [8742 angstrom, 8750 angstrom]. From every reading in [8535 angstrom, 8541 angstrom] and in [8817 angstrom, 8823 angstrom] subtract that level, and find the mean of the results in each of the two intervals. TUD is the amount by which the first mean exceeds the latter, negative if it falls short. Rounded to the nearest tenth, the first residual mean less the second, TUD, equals 0.4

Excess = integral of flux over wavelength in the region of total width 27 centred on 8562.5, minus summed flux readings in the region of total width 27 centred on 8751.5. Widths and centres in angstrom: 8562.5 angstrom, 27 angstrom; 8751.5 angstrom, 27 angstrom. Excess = 111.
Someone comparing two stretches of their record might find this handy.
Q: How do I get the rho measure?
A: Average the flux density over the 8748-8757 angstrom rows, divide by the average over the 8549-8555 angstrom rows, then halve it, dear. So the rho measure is 0.493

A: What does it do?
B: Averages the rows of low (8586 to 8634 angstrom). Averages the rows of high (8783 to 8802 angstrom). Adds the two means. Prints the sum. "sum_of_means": 22.68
